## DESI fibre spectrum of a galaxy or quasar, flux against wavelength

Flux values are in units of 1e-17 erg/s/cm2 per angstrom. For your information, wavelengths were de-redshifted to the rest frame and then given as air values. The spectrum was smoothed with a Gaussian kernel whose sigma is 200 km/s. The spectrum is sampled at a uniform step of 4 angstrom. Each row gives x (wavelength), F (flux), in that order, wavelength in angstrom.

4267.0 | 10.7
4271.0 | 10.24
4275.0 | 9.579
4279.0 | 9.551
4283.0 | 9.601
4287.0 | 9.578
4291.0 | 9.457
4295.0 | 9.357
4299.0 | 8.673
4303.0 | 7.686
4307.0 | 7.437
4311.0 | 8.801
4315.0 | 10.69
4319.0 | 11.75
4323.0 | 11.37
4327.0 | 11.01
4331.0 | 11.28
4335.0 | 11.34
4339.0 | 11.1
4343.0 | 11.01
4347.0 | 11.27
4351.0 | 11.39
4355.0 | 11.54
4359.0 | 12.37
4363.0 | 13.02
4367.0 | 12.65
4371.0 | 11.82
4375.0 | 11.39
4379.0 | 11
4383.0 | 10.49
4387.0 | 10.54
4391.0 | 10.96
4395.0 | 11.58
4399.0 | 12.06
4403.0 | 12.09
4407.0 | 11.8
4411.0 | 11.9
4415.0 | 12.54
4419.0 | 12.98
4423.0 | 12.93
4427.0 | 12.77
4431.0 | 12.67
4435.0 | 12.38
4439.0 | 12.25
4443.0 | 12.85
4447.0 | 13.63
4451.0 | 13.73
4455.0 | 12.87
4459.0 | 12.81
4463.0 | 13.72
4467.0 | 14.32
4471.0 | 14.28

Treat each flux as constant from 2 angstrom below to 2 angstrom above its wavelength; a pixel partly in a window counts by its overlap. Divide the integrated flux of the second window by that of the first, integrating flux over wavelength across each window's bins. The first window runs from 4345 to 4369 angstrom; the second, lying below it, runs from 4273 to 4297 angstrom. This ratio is 0.79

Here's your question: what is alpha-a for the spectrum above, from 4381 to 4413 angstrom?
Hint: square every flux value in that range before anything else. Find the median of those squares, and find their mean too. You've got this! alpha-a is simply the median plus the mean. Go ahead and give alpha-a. 268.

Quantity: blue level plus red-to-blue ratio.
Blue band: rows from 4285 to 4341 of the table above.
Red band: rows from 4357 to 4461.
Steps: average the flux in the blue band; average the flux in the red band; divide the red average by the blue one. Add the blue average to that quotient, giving 11.2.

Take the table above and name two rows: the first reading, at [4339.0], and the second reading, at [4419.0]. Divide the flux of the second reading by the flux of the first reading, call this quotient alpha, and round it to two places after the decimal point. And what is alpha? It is 1.17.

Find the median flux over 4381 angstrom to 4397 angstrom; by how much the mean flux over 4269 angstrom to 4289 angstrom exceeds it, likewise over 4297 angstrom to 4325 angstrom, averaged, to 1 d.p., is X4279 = -1.2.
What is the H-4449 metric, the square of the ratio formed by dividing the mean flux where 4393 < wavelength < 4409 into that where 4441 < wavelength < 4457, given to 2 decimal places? 1.25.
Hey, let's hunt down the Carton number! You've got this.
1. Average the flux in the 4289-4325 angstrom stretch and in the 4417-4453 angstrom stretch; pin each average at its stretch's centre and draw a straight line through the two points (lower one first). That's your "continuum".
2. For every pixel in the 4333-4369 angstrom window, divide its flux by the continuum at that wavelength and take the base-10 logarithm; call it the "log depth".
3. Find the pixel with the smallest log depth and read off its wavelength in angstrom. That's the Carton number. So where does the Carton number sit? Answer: 4343.0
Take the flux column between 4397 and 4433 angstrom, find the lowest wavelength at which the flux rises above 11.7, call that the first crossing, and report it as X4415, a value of 4399.0 angstrom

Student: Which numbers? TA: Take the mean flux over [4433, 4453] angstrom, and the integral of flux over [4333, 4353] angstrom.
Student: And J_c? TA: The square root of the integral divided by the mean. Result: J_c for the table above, 4.16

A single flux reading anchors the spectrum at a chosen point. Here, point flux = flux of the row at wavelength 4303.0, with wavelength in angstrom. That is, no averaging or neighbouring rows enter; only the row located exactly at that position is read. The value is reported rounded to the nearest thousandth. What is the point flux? 7.686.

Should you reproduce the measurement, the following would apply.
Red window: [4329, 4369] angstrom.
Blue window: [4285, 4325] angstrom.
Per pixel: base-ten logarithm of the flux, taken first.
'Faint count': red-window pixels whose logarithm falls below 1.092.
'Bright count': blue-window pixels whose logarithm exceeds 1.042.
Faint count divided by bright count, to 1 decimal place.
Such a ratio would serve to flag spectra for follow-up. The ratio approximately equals 3.5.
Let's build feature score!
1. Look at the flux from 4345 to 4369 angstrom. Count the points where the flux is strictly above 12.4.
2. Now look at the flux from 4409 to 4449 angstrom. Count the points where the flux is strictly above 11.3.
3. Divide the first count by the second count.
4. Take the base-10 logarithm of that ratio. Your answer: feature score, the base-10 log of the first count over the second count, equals -0.7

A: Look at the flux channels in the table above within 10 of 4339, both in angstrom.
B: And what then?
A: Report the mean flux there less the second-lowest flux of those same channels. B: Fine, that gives 0.10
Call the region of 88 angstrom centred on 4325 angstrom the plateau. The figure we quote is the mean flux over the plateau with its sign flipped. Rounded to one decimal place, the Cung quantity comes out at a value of -10.6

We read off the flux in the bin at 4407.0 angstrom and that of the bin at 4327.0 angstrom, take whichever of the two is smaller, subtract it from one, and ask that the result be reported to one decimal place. -10.0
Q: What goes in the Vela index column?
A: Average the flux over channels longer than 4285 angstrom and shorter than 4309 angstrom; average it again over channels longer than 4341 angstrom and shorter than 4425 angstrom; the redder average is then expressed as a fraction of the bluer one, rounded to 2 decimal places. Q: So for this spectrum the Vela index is 1.35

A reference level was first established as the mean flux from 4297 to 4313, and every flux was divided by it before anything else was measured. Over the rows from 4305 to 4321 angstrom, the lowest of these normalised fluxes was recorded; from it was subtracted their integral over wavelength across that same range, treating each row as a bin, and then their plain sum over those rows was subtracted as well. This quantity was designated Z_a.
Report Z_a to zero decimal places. -23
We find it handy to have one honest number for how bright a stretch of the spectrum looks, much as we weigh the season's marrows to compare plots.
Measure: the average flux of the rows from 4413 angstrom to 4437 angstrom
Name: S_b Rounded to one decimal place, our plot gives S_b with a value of 12.7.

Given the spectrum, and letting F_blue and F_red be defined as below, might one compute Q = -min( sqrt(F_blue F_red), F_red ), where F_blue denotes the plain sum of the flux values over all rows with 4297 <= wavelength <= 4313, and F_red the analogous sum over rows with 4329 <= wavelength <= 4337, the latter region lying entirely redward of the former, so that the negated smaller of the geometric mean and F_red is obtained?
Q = -23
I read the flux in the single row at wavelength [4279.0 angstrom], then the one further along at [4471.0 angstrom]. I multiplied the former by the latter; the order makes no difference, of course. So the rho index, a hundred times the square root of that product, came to 1168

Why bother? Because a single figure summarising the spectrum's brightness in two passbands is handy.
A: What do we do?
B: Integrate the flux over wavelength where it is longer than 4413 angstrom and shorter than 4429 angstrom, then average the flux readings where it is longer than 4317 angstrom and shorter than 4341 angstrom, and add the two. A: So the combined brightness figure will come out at 216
